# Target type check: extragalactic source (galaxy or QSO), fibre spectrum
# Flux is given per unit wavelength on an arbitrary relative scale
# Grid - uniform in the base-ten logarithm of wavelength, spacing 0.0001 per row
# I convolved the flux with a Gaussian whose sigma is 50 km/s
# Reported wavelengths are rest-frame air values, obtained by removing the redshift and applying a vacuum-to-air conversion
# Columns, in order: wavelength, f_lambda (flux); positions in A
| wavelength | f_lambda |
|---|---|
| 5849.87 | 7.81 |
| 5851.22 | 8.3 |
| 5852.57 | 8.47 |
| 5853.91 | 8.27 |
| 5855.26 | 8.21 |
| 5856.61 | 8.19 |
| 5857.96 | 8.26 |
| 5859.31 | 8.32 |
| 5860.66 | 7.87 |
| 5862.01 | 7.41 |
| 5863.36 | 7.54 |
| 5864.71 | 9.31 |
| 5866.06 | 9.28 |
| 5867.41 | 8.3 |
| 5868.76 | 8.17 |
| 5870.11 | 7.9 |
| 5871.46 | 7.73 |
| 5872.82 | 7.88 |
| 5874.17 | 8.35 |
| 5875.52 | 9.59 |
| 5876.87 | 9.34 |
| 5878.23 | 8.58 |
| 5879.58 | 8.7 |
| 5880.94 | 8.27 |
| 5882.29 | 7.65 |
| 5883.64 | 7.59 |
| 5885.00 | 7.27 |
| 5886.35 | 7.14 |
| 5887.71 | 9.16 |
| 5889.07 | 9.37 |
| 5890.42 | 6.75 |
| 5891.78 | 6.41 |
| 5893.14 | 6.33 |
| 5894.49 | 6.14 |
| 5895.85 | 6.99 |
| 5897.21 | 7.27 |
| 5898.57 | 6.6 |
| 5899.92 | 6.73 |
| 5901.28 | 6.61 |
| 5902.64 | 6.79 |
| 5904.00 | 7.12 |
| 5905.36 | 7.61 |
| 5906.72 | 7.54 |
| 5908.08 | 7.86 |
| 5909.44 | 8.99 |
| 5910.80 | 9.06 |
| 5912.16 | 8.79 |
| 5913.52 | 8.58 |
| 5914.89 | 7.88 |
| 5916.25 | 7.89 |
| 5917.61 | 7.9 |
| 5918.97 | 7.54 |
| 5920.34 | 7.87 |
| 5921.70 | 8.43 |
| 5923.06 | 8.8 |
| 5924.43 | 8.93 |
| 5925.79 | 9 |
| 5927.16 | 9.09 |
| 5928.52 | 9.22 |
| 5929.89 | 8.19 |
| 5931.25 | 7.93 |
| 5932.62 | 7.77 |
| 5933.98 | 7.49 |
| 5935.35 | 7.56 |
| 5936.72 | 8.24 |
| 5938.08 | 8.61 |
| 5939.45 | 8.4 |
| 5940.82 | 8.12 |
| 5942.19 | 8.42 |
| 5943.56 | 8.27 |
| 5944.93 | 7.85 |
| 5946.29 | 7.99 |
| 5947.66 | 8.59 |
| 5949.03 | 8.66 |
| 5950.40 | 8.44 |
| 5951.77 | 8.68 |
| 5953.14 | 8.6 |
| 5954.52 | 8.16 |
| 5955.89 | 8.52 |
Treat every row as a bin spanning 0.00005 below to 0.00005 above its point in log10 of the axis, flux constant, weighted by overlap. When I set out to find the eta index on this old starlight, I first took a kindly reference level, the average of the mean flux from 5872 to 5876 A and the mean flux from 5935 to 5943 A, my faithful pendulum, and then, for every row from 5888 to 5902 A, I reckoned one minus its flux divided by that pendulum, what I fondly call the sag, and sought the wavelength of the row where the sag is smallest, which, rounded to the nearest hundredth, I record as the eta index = 5889.07 A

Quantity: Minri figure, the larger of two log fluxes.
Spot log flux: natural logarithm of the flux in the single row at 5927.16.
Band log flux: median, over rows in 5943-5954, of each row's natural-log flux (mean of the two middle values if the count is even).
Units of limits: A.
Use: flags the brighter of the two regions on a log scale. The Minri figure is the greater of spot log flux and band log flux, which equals 2.21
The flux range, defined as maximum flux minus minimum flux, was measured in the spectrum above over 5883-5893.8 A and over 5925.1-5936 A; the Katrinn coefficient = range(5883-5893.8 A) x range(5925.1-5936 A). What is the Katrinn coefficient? 5.3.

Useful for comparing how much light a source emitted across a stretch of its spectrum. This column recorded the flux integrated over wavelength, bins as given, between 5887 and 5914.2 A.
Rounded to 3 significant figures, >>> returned 205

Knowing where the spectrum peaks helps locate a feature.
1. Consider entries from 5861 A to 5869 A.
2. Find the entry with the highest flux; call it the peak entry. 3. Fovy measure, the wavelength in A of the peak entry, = 5864.71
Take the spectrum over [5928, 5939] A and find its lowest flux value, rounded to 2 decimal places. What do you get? 7.49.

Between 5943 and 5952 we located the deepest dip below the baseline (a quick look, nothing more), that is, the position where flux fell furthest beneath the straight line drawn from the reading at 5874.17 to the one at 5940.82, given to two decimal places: 5944.93 A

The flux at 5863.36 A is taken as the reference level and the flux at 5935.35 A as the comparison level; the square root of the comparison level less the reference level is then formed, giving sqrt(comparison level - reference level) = 0.14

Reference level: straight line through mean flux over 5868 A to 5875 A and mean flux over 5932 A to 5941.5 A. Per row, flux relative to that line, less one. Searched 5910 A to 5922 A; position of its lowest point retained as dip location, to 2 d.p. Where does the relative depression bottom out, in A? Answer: 5918.97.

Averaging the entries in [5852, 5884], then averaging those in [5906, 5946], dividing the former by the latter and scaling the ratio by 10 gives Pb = 10.0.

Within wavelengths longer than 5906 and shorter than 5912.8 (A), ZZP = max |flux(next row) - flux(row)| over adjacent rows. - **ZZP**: 1.1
